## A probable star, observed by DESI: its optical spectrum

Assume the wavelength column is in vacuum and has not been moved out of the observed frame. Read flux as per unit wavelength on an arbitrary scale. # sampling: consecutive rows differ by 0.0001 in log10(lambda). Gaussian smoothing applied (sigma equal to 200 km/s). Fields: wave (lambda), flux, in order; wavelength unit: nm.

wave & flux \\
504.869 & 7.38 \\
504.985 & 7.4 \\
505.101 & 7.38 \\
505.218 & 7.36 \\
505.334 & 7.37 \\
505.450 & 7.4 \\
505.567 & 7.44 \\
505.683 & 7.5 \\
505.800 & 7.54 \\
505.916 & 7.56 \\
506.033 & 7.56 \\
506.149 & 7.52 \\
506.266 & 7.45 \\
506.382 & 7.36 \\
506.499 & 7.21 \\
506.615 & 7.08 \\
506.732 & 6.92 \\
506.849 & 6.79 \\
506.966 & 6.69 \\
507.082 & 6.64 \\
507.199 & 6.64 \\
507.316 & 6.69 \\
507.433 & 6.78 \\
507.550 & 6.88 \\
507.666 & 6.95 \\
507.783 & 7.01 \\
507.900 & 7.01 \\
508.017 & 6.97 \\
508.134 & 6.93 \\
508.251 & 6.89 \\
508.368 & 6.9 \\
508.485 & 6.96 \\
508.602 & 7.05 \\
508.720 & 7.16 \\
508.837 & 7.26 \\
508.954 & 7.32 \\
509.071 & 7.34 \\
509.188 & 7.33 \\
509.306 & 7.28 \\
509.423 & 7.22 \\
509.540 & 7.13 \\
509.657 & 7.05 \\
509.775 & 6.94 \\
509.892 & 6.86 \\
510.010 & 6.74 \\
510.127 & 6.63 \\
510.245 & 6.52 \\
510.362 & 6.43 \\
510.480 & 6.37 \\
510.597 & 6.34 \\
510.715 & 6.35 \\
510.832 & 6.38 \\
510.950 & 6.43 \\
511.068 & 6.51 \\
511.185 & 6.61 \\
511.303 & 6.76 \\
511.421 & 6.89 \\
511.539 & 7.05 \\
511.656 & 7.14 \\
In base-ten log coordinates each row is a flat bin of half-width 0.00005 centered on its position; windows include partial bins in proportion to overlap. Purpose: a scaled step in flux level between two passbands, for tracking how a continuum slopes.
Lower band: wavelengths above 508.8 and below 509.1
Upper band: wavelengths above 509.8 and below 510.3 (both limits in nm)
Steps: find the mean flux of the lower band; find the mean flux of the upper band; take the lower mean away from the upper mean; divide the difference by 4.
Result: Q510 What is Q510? -0.15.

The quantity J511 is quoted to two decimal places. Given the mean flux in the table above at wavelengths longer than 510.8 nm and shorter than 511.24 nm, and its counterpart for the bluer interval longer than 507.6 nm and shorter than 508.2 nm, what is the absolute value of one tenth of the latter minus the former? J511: 5.79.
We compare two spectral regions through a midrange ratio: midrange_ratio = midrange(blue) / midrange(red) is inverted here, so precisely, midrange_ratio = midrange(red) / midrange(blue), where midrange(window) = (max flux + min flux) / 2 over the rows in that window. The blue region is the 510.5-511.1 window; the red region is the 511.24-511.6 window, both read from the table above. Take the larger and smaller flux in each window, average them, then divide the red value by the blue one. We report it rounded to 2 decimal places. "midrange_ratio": 1.07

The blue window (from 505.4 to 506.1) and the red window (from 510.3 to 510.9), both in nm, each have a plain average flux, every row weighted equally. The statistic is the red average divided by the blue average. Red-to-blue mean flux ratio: 0.85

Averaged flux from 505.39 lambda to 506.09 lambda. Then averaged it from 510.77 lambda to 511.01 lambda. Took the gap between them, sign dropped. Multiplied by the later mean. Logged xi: 7.0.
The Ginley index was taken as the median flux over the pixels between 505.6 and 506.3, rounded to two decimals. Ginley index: 7.53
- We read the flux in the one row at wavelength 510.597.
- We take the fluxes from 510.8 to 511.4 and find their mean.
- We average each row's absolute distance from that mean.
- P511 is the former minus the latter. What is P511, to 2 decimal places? 6.22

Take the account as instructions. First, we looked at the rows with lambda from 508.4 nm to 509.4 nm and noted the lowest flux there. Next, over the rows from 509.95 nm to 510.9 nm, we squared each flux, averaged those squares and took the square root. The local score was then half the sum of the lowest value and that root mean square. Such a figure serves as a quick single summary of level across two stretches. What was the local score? 6.72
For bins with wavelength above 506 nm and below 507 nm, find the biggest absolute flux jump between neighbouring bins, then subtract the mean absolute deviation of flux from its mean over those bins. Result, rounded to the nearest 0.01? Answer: -0.11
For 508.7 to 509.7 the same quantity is 0.02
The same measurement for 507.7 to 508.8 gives 0.05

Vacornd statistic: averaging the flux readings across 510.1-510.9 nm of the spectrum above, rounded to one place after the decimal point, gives 6.4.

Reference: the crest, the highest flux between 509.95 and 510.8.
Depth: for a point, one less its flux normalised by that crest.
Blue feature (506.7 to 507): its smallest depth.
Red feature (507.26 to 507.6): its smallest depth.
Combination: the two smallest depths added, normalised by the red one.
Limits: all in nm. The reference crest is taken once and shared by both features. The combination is 2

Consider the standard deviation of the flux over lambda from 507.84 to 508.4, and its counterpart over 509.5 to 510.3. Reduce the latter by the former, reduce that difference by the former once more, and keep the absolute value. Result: 0.12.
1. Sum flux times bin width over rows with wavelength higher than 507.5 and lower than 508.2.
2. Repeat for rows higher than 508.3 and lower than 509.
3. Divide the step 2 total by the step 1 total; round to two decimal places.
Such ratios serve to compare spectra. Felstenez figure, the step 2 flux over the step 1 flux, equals 1.02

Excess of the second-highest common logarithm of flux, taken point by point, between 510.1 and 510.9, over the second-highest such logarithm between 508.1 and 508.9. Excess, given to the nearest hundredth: -0.04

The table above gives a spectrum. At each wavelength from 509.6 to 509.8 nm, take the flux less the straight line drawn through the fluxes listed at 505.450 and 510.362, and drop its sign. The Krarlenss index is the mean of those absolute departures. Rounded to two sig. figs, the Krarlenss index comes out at 0.44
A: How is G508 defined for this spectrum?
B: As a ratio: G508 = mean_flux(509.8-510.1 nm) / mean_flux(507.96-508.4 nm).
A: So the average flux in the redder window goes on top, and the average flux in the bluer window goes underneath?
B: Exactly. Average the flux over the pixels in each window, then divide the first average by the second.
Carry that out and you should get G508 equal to 0.98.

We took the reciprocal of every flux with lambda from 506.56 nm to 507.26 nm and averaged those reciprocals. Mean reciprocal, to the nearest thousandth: 0.147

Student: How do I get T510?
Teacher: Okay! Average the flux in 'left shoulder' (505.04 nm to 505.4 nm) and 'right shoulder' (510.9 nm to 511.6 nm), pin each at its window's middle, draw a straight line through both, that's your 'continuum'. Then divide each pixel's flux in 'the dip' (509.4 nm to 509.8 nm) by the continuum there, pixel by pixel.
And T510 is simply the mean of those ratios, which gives 1.03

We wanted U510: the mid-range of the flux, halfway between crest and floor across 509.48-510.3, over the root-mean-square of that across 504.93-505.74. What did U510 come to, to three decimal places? 0.921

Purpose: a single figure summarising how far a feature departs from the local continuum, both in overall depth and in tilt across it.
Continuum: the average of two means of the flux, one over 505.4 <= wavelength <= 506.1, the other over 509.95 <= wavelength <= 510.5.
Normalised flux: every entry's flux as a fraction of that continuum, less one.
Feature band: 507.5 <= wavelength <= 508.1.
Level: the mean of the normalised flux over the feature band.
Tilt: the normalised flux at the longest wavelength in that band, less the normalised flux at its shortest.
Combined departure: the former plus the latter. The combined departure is 0.00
